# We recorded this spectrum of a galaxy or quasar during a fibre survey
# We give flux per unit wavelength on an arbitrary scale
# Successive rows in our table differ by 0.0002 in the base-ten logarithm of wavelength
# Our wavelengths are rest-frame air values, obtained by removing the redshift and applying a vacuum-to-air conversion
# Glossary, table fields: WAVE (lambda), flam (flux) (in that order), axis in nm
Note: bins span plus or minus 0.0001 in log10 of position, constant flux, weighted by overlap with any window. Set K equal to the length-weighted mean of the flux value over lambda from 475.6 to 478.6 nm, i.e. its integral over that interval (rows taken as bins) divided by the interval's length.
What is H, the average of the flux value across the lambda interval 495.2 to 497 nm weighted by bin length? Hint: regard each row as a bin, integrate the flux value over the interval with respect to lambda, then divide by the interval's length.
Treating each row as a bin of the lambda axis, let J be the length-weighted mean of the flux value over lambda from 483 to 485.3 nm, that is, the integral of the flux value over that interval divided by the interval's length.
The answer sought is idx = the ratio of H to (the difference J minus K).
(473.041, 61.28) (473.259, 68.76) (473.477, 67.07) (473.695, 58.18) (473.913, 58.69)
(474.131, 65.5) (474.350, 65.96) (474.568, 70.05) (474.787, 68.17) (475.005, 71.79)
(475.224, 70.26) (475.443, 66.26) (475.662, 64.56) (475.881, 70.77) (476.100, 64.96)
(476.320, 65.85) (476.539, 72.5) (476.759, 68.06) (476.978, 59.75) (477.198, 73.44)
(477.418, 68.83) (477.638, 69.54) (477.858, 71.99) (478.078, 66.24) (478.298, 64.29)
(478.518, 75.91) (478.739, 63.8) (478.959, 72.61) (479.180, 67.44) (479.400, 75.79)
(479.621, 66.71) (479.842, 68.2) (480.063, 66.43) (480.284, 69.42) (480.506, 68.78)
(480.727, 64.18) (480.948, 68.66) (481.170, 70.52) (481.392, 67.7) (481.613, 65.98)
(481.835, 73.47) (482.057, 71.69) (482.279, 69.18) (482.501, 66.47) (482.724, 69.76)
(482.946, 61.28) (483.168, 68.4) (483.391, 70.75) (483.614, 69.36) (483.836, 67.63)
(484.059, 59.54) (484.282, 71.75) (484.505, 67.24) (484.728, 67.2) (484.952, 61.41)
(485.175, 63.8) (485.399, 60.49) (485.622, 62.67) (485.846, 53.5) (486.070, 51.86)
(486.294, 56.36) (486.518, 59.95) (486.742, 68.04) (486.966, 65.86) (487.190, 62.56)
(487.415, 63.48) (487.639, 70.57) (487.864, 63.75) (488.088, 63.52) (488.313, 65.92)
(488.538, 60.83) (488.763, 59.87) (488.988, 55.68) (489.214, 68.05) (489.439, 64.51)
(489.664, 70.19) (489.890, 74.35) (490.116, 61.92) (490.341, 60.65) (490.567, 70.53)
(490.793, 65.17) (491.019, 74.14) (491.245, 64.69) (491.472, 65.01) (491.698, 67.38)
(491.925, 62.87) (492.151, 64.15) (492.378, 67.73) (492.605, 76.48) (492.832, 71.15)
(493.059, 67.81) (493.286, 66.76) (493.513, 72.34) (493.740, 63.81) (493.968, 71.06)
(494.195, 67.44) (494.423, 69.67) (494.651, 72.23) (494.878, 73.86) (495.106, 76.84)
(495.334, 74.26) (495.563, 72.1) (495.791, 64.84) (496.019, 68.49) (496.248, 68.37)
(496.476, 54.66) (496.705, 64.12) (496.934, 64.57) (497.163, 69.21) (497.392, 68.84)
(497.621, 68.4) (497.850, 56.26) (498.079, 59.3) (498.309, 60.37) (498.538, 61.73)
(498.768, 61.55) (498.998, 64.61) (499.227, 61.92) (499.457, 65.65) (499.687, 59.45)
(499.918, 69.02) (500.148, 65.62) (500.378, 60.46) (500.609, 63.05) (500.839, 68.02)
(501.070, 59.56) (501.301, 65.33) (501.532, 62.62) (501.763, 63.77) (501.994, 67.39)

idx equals -37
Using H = 66.6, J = 66.5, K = 68.3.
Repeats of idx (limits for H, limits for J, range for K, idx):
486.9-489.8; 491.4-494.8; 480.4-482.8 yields -270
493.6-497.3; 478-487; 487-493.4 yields 251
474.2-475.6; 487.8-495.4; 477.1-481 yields -45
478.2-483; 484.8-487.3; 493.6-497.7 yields -9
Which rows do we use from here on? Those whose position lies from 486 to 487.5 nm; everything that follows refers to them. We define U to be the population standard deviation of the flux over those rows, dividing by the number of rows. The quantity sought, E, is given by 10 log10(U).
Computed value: 7.1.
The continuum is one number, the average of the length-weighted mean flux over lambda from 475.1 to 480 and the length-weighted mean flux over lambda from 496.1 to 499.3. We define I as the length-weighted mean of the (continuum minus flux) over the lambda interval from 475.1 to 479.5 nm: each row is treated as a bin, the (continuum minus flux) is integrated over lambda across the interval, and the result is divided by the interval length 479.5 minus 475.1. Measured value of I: -2.8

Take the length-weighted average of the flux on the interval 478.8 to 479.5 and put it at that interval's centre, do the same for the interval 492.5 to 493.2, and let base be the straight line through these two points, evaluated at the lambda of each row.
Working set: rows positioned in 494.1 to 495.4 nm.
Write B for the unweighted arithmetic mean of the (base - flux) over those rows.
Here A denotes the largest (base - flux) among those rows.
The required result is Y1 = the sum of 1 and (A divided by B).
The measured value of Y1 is -4.2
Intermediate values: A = 4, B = -0.8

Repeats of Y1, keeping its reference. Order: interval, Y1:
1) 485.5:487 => 2.7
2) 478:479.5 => 4.9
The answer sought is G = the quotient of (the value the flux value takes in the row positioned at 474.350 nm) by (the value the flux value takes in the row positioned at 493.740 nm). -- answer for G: 1.03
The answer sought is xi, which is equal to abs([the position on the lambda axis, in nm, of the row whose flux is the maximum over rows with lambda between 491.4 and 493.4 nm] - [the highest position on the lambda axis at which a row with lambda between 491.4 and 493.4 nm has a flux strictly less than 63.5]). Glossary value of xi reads 0.68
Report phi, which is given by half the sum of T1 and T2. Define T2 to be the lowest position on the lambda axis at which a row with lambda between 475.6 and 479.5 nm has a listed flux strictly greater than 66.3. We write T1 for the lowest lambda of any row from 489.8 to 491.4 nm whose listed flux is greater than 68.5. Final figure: 482.89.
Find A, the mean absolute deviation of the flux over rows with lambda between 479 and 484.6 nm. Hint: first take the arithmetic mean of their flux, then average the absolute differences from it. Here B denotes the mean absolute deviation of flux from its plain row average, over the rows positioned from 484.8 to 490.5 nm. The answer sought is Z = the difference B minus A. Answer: 1.5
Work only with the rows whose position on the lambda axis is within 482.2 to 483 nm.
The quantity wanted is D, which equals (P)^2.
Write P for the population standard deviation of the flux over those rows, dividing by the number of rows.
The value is 11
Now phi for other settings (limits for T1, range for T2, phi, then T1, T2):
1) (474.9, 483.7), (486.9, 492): 481.32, 475.005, 487.639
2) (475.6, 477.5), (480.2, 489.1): 478.08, 475.881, 480.284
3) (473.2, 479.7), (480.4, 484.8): 476.88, 473.259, 480.506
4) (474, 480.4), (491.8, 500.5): 483.47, 474.568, 492.378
